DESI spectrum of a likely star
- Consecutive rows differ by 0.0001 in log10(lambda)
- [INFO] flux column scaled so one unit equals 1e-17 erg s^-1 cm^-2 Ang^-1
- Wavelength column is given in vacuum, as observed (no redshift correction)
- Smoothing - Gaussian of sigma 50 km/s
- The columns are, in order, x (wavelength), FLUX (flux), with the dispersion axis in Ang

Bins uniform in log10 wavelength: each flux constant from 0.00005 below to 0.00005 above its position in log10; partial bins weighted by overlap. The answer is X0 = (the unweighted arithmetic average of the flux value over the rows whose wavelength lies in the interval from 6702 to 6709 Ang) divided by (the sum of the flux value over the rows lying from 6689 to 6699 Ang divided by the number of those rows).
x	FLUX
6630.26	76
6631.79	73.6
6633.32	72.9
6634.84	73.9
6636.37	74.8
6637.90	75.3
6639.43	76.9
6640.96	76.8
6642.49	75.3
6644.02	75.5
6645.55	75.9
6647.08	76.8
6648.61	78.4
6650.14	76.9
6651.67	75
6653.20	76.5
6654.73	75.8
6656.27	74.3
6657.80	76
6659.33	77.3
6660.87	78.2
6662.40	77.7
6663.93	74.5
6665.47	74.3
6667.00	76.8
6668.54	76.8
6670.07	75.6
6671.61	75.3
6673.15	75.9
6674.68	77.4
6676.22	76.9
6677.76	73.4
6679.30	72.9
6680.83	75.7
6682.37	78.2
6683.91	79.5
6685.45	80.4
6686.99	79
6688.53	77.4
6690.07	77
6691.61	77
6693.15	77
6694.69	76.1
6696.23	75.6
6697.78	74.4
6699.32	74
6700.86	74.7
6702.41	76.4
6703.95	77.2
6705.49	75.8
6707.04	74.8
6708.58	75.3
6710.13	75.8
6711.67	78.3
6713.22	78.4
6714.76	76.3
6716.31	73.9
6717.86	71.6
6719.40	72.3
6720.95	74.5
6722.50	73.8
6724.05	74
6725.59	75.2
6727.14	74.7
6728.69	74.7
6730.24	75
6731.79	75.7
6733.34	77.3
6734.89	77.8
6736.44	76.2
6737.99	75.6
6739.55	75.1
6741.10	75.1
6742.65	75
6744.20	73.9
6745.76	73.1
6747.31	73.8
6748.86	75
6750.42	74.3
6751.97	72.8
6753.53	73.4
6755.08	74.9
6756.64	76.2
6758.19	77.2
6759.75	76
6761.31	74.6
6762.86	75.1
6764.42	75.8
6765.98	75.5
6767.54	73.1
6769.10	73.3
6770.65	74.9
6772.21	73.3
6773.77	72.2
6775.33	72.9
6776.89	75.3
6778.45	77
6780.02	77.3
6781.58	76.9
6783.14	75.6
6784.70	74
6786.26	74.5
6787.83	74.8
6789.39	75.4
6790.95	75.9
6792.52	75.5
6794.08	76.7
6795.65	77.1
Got 1.00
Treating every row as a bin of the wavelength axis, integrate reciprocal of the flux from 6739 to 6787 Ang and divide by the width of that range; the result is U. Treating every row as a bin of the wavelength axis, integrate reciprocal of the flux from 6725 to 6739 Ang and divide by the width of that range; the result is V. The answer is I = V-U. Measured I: -0.0002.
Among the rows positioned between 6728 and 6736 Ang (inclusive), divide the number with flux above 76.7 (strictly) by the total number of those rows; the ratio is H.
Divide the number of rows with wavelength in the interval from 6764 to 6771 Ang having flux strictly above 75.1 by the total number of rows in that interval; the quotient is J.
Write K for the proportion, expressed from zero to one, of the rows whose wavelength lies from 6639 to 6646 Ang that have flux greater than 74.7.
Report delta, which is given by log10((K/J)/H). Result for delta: 0.80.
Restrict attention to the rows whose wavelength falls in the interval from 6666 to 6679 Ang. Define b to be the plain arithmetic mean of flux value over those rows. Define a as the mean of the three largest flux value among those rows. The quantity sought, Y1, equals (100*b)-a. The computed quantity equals 7524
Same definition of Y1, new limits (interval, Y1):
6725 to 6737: 7505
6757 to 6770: 7431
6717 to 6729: 7310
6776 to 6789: 7490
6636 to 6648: 7514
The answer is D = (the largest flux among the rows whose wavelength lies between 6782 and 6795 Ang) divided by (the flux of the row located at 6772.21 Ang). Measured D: 1.05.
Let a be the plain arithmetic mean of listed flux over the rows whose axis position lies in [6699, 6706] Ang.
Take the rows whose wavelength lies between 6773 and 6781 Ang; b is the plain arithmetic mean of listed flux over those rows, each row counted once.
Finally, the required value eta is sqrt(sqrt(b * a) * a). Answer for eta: 75.4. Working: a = 75.6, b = 74.9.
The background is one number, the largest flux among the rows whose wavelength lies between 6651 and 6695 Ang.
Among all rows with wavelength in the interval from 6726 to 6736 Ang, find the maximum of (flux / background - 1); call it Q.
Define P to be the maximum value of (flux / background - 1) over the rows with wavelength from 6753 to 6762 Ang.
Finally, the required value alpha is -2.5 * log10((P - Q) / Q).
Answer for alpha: 1.59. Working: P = -0.040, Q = -0.032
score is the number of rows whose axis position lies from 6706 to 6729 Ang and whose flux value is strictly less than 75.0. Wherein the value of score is 9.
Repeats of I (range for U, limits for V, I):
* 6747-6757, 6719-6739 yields -0.0002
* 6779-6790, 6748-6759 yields 0.0001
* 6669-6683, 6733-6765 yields 0.0001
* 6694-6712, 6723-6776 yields 0.0002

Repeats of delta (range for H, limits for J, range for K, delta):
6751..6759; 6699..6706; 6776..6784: 0.92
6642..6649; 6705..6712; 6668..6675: 0.49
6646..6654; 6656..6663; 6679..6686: 0.22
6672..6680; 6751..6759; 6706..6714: 0.80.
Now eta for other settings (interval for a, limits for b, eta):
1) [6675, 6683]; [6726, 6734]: 75.4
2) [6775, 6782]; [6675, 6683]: 75.8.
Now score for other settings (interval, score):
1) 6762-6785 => 7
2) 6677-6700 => 4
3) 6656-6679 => 4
